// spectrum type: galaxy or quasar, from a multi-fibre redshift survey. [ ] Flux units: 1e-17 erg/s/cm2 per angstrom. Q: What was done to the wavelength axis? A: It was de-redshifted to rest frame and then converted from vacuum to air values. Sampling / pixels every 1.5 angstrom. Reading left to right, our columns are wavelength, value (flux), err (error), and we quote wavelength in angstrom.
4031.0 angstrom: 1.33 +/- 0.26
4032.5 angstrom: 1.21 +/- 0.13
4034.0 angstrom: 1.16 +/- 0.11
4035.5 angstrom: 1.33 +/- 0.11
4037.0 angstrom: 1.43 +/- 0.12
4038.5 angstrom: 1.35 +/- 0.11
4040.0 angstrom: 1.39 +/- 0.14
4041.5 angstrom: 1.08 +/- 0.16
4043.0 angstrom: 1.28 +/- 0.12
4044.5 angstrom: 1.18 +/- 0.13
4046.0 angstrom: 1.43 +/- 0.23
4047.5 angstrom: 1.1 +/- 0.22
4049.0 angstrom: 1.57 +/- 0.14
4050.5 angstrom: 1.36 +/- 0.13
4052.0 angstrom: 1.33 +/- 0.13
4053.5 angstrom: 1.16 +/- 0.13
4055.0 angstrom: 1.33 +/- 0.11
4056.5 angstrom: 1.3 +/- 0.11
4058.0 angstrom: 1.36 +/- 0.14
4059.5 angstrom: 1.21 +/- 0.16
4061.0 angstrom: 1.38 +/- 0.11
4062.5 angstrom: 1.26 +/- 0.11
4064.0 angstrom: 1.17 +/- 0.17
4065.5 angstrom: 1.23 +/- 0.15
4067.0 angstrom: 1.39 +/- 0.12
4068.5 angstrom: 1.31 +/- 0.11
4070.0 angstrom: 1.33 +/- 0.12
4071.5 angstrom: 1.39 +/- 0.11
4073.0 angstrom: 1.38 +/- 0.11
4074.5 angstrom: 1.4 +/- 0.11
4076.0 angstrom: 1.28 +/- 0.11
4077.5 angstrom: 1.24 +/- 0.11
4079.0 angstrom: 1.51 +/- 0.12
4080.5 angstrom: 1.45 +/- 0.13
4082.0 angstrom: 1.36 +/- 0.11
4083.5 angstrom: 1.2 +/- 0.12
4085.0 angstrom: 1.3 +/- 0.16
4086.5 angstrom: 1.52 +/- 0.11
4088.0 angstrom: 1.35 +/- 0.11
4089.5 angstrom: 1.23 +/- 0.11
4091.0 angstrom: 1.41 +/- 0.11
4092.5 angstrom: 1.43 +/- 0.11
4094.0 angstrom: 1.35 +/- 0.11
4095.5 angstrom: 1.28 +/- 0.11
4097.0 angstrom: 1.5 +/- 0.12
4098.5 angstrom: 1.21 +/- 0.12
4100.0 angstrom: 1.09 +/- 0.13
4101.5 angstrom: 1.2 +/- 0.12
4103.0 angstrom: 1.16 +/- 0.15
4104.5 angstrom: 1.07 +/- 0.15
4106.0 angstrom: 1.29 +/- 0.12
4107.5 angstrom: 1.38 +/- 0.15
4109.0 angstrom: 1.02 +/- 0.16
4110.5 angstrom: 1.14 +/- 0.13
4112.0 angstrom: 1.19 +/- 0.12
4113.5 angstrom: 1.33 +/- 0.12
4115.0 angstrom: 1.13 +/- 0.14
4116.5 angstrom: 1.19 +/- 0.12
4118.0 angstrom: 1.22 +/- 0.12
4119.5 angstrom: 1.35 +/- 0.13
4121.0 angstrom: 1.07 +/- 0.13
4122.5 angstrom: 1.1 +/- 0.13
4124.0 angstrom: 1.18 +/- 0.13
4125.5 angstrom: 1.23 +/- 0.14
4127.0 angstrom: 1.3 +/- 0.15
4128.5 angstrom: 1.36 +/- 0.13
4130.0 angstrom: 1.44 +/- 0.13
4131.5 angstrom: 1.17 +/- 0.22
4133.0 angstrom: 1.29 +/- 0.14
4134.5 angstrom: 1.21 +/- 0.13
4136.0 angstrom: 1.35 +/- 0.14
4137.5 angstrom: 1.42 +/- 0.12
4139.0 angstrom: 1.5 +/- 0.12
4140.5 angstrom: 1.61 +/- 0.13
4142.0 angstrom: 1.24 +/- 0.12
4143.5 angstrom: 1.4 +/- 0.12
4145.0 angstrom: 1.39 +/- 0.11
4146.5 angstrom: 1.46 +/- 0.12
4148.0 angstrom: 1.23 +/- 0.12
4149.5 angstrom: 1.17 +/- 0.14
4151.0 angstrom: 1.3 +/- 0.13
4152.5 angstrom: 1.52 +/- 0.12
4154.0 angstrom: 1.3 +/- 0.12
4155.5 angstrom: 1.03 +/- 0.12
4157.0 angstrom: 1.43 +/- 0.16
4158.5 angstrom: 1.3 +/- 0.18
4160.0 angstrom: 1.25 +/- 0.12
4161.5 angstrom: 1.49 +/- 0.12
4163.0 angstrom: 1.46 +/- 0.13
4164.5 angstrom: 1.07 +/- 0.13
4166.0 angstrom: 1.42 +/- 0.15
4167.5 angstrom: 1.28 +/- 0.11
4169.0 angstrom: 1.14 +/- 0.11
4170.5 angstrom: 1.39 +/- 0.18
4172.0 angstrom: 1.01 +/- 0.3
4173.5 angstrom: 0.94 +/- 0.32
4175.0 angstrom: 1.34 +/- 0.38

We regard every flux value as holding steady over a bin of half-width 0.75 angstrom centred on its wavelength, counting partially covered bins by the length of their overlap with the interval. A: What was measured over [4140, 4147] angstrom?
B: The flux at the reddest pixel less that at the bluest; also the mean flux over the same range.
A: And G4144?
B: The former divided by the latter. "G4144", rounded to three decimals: -0.106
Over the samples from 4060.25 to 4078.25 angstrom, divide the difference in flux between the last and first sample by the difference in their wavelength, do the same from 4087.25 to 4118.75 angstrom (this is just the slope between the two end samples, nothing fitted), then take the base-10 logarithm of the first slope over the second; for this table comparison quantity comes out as 0.29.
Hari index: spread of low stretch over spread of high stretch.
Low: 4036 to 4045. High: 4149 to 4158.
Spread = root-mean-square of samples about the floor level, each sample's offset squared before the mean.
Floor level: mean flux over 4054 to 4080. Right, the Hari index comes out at 0.78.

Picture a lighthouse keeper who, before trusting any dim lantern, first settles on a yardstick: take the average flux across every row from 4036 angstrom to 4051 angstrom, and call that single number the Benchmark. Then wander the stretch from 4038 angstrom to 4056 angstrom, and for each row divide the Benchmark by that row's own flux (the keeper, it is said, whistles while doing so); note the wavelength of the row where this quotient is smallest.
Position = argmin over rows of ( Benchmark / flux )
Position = 4049.0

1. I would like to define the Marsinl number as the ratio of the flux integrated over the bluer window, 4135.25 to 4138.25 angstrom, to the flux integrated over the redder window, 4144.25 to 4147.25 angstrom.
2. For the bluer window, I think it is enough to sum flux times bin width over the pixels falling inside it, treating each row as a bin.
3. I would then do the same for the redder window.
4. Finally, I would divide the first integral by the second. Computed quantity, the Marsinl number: 0.97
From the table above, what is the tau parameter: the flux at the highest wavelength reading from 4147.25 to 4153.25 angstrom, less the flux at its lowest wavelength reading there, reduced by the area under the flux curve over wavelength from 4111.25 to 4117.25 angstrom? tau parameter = -7.0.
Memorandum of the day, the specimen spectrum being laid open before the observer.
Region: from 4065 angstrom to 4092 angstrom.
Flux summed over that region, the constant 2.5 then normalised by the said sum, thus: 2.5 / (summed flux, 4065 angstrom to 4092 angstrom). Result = 0.10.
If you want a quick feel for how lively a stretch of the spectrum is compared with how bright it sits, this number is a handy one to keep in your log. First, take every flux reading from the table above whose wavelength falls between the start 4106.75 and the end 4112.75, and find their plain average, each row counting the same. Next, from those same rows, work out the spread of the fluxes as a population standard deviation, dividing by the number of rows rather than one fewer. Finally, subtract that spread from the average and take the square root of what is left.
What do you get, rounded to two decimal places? 1.03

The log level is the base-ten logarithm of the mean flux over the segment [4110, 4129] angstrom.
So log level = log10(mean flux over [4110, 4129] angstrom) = 0.084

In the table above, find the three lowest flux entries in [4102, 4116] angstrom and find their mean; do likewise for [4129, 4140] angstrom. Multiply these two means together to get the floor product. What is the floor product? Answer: 1.31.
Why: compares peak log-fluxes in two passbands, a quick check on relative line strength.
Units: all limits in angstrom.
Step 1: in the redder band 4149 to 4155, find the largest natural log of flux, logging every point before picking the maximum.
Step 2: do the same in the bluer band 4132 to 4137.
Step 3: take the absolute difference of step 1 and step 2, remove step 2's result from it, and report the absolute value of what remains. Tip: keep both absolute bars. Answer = 0.18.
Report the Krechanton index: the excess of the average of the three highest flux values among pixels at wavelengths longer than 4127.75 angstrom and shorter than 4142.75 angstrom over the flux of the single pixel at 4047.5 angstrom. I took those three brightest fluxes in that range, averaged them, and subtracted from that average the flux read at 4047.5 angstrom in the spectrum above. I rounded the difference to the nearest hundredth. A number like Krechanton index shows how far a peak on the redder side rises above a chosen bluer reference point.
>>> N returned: 0.42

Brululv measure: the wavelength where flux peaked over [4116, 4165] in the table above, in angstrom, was 4140.5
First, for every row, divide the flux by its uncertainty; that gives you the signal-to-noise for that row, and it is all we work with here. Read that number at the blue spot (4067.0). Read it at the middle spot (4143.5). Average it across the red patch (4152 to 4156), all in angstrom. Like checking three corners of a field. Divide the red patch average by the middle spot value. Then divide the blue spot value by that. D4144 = 13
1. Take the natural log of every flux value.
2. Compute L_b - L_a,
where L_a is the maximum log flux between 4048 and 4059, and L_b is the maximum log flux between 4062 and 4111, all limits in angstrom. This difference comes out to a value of -0.032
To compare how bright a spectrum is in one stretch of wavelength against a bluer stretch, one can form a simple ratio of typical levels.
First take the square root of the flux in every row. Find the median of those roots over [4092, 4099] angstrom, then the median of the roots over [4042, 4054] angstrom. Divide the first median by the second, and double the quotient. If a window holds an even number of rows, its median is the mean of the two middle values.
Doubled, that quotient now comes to 2.03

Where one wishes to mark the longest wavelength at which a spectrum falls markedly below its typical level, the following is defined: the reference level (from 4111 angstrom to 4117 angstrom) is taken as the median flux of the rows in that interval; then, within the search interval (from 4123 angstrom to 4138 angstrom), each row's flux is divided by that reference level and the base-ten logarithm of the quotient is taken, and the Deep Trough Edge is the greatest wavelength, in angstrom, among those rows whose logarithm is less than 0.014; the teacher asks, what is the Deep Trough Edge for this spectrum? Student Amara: 4134.5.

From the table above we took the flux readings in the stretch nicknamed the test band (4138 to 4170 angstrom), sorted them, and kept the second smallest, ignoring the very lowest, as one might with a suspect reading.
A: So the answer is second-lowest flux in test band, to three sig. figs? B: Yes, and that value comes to 1.07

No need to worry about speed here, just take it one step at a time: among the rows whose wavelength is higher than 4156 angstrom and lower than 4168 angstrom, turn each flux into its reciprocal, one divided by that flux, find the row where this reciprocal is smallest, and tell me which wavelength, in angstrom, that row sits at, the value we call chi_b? 4161.5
